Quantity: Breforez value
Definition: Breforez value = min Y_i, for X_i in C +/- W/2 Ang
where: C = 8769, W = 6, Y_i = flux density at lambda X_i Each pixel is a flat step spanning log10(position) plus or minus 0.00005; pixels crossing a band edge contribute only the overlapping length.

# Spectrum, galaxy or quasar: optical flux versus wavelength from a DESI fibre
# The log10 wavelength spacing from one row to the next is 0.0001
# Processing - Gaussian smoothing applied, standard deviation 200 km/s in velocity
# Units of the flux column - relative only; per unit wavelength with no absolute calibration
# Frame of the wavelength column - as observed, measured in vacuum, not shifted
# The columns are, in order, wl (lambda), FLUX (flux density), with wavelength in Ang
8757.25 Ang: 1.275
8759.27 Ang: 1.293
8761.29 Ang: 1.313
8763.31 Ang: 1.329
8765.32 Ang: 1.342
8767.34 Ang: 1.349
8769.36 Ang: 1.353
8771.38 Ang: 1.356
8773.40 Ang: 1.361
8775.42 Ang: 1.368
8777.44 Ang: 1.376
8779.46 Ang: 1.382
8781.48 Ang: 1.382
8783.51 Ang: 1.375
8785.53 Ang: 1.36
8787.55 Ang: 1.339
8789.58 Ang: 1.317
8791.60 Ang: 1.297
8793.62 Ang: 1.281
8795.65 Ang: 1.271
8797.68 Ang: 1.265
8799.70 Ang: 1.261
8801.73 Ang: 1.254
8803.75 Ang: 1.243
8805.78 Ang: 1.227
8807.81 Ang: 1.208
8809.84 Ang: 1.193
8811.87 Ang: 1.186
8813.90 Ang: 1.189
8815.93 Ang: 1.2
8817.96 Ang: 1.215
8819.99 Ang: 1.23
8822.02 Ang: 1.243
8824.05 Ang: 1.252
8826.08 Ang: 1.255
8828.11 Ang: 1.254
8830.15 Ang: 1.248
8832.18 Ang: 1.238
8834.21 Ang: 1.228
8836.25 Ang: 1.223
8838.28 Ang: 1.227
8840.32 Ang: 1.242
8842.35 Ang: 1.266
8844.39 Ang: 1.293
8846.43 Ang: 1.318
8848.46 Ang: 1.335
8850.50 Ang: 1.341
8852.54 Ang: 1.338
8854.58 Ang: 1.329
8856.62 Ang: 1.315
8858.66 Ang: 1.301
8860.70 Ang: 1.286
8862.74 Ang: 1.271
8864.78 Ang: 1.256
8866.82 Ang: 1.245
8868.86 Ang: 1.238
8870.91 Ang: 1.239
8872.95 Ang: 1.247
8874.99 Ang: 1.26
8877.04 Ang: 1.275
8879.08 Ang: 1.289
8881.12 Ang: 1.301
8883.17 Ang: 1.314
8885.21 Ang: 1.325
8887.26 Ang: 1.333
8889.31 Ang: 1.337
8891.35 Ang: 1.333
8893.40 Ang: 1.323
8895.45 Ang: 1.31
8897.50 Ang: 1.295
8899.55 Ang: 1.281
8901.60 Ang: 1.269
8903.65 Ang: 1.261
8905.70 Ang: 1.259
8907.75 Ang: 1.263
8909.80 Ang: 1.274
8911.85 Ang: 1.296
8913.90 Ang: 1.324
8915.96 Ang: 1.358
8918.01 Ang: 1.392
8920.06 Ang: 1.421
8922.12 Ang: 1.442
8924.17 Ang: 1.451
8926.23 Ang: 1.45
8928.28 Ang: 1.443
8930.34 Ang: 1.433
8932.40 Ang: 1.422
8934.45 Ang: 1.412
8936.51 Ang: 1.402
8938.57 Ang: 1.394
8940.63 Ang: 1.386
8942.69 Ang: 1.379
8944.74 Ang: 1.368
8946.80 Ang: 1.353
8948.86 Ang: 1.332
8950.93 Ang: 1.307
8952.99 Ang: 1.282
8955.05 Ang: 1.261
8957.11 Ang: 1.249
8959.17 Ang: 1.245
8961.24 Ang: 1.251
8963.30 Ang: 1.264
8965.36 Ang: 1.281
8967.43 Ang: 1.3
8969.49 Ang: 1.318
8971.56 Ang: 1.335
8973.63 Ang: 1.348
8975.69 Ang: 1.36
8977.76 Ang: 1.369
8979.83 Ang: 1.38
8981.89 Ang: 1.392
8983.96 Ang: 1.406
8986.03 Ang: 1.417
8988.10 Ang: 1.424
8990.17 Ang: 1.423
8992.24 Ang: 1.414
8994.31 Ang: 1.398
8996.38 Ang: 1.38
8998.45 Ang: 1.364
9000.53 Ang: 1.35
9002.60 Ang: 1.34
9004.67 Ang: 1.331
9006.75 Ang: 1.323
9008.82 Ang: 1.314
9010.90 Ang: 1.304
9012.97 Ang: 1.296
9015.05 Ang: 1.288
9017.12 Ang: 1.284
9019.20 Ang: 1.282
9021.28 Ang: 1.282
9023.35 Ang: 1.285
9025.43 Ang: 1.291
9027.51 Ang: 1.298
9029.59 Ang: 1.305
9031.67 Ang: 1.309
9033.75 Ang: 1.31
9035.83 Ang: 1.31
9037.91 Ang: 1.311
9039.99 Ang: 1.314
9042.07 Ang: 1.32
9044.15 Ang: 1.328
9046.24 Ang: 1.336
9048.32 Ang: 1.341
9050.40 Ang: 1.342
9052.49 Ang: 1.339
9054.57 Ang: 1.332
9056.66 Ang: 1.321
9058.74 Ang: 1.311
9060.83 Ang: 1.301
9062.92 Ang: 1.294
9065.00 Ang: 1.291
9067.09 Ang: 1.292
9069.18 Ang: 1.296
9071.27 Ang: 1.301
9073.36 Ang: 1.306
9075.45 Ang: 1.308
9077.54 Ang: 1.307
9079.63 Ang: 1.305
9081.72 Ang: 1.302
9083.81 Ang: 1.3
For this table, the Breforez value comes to 1.349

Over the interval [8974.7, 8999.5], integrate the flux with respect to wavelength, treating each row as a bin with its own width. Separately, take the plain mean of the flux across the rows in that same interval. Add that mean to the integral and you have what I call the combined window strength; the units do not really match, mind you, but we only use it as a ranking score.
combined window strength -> 36.0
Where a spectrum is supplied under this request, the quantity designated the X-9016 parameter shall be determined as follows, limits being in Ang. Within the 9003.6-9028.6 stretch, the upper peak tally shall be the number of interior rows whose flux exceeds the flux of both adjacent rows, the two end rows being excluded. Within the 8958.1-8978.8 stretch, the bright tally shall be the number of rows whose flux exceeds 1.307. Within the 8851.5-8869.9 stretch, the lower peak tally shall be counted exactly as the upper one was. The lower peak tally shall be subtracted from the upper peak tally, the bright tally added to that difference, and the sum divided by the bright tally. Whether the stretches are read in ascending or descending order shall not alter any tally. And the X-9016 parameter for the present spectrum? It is 1.00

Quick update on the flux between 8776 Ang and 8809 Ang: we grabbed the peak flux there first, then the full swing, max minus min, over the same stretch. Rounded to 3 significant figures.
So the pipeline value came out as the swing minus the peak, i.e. -1.21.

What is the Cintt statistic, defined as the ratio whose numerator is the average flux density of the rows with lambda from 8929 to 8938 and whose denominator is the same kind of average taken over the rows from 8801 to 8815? 1.17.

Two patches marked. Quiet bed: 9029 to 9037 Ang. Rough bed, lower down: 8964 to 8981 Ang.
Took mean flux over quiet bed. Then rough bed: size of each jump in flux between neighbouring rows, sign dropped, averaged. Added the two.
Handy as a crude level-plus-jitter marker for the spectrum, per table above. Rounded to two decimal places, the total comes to 1.32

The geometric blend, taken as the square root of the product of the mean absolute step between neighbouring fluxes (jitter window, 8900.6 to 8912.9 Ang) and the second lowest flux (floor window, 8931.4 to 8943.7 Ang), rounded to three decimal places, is 0.114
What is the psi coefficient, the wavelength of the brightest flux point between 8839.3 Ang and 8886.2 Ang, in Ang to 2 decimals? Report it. 8850.50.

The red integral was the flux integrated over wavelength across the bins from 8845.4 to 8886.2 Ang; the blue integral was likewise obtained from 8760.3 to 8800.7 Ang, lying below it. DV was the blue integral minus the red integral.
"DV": 1.2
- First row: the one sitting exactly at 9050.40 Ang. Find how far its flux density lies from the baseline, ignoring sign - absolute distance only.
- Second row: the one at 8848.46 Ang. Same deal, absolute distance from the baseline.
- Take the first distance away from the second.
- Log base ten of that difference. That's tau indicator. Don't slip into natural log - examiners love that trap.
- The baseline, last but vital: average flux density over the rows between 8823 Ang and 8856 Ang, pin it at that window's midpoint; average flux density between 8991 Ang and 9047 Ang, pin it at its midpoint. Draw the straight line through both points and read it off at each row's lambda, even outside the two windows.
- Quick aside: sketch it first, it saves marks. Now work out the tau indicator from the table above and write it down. -1.34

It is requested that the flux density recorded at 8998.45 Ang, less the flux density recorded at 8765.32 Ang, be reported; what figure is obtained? 0.02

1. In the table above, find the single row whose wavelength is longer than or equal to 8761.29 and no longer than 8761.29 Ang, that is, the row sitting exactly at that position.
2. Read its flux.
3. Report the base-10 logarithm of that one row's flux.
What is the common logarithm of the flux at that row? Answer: 0.118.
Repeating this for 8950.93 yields 0.116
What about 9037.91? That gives 0.118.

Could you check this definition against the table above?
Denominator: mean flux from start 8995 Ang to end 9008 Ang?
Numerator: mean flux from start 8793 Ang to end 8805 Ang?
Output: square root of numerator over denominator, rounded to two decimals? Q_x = 0.97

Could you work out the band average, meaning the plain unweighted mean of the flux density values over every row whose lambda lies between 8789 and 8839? 1.24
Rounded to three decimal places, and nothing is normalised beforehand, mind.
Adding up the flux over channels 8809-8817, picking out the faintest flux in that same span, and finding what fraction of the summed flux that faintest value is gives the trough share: 0.249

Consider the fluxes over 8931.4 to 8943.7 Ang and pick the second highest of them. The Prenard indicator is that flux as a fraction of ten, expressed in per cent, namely 14.1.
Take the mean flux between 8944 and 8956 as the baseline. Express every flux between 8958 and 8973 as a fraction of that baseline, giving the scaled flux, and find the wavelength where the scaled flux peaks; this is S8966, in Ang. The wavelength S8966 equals 8971.56 Ang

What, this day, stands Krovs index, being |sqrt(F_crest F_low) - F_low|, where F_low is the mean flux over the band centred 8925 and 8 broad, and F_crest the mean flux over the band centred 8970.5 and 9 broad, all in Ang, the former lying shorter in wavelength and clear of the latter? 0.062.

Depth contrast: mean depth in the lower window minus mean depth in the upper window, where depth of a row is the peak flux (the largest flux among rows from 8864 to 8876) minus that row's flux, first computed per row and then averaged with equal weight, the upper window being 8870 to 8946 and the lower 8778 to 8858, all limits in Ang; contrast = 0.07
